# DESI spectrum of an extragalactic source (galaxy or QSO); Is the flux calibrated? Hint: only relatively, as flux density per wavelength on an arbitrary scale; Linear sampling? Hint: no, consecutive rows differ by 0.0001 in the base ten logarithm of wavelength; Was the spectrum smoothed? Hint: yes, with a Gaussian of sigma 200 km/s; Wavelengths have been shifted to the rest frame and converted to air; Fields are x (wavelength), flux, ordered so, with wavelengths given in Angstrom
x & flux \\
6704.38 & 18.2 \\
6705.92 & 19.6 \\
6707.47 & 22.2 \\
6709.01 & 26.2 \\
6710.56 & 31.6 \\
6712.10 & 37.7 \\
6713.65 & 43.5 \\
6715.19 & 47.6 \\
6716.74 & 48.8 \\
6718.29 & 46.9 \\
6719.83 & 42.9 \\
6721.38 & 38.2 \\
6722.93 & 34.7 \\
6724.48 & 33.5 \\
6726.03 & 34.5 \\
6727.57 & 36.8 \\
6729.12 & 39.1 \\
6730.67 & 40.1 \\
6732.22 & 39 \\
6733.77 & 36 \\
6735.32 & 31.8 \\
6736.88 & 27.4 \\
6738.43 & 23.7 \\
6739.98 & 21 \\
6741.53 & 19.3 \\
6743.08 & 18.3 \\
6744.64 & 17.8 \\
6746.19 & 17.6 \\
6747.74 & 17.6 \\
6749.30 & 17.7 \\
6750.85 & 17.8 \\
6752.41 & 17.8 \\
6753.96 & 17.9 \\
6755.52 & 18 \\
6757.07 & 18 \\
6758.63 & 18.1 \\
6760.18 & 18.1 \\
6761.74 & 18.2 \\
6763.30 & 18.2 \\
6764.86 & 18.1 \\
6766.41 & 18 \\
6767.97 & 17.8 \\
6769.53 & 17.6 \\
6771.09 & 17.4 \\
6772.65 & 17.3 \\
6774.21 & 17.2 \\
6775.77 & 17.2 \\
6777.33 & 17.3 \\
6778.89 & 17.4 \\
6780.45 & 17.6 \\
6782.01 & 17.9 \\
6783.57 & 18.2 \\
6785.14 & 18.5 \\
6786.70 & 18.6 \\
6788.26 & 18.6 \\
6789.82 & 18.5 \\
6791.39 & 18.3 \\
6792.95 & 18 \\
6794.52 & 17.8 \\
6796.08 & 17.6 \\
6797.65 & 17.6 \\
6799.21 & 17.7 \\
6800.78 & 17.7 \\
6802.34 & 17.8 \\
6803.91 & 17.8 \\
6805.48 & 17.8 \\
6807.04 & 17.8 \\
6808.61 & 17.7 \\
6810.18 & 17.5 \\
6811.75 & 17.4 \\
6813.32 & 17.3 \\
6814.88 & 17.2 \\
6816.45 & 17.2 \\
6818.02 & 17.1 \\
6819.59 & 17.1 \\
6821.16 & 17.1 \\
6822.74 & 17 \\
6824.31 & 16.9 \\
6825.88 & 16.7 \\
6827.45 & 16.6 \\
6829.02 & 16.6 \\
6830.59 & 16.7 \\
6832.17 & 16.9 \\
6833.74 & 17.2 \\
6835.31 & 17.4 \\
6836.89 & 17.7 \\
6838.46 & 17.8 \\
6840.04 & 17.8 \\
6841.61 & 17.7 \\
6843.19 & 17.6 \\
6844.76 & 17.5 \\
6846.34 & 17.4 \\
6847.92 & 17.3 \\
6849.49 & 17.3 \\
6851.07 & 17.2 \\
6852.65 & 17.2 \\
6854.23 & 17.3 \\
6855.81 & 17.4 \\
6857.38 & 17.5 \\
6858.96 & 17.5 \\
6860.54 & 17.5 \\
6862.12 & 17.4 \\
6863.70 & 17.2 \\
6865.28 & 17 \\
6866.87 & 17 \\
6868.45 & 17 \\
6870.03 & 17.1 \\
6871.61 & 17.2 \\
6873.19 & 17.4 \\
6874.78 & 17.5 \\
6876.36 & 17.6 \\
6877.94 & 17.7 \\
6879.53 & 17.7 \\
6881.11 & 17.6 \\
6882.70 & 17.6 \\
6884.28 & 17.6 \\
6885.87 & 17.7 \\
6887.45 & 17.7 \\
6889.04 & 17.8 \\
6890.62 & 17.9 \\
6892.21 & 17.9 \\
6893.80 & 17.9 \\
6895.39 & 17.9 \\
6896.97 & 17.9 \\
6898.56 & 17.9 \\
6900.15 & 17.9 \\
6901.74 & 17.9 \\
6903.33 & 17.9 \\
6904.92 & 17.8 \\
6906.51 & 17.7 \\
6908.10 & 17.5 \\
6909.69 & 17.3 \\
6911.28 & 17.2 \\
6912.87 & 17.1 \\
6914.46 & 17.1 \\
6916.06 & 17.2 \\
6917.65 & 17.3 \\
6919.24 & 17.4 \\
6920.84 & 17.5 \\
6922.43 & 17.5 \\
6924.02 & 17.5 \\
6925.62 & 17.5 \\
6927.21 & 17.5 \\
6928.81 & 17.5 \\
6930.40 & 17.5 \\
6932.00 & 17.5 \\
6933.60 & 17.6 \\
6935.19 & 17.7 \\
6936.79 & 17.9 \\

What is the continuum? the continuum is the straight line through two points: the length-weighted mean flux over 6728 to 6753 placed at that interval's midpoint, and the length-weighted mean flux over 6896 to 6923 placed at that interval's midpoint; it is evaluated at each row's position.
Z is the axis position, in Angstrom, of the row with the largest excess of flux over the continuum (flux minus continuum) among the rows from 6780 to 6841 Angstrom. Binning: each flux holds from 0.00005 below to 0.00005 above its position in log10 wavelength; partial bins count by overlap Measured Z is 6840.04 Angstrom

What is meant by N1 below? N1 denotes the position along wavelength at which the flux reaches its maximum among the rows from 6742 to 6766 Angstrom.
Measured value 6743.08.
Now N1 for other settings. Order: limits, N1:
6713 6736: 6716.74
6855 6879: 6877.94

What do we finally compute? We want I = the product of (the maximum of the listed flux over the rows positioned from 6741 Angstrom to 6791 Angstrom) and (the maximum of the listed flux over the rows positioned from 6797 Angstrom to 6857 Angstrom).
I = 344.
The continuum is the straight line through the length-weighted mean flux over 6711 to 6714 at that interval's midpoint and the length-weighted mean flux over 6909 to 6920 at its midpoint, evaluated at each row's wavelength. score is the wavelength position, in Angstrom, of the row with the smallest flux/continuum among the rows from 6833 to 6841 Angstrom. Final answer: 6833.74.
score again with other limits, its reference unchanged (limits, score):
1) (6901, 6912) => 6901.74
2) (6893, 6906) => 6893.80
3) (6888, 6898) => 6889.04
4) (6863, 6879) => 6865.28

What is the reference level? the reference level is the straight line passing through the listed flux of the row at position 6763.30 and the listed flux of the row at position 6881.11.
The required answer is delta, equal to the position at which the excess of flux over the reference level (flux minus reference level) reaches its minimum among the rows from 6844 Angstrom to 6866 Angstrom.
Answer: 6865.28 Angstrom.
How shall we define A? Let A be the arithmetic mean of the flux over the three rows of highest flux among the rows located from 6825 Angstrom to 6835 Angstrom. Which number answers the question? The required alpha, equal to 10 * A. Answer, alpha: 169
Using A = 16.9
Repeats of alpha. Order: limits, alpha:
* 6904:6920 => 177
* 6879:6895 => 179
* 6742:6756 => 181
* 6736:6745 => 240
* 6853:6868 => 175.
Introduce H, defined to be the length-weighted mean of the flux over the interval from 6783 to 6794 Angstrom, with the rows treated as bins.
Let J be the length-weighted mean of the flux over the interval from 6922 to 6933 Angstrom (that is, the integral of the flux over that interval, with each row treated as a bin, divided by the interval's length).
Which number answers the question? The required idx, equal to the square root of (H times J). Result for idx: 17.9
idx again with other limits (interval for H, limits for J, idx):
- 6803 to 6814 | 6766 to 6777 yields 17.5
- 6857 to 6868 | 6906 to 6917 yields 17.3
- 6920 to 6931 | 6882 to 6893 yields 17.6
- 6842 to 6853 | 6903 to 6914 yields 17.4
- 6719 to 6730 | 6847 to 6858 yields 25.4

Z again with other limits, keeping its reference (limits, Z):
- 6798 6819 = 6807.04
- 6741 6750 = 6741.53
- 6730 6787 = 6730.67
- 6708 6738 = 6716.74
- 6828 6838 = 6836.89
